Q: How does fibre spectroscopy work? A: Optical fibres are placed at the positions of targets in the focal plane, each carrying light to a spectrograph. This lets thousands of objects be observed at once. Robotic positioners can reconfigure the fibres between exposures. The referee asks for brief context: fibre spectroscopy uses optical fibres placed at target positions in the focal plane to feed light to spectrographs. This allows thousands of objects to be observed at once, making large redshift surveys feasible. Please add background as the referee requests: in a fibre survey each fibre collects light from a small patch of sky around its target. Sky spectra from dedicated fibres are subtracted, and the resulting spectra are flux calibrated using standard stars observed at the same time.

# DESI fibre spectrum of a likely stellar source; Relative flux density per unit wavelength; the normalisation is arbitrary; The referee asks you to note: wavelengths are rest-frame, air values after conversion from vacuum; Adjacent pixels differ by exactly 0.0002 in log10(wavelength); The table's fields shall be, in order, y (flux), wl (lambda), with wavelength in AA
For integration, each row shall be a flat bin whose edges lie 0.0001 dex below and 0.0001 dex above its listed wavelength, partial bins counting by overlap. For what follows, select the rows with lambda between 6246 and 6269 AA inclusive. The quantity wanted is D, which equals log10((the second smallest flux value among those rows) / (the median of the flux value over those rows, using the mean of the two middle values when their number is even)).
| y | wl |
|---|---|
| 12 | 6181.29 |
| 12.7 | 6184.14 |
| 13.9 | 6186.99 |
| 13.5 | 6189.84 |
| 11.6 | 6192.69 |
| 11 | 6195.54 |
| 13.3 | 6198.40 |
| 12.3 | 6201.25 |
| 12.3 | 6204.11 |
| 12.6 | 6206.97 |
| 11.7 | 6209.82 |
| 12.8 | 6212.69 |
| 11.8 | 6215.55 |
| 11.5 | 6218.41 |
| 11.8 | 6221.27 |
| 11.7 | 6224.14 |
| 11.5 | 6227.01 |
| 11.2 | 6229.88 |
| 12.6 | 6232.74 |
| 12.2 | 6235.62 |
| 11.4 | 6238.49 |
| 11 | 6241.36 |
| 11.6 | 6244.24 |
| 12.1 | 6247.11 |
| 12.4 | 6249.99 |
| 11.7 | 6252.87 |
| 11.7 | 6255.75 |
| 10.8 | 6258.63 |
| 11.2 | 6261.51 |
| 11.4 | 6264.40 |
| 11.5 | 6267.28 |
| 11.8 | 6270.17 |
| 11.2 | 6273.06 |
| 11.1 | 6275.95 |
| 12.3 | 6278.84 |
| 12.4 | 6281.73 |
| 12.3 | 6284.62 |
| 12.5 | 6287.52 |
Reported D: -0.015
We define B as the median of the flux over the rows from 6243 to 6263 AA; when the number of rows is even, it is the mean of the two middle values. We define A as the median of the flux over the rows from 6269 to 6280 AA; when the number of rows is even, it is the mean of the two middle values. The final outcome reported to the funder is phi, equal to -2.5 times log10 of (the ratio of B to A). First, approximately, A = 11.5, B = 11.7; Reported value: -0.019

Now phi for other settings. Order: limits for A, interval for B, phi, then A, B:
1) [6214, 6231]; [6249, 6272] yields 0.000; 11.6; 11.6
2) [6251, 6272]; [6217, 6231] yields 0.000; 11.5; 11.5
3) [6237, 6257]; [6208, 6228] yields 0.000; 11.7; 11.7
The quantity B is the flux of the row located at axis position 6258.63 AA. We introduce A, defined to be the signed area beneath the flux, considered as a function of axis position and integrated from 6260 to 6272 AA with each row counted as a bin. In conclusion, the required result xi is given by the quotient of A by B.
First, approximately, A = 138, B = 10.8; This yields 12.7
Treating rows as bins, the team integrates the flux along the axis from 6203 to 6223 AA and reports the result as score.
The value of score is 241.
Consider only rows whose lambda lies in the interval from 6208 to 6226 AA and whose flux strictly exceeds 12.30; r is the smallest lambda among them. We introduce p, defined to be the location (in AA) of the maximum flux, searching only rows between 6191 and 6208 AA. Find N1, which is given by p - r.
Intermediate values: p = 6198.40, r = 6212.69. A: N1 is -14.3 AA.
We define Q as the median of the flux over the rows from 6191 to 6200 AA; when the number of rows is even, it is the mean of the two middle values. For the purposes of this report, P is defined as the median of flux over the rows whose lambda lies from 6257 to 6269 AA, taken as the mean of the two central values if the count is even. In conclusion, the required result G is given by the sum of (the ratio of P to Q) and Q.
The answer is 12.6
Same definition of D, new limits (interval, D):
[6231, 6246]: -0.008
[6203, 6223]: -0.004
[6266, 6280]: -0.011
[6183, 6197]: -0.039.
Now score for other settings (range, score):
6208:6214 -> 74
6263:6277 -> 160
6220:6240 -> 235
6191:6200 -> 108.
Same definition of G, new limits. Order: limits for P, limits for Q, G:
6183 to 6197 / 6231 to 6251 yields 13.1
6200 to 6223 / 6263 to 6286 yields 12.7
